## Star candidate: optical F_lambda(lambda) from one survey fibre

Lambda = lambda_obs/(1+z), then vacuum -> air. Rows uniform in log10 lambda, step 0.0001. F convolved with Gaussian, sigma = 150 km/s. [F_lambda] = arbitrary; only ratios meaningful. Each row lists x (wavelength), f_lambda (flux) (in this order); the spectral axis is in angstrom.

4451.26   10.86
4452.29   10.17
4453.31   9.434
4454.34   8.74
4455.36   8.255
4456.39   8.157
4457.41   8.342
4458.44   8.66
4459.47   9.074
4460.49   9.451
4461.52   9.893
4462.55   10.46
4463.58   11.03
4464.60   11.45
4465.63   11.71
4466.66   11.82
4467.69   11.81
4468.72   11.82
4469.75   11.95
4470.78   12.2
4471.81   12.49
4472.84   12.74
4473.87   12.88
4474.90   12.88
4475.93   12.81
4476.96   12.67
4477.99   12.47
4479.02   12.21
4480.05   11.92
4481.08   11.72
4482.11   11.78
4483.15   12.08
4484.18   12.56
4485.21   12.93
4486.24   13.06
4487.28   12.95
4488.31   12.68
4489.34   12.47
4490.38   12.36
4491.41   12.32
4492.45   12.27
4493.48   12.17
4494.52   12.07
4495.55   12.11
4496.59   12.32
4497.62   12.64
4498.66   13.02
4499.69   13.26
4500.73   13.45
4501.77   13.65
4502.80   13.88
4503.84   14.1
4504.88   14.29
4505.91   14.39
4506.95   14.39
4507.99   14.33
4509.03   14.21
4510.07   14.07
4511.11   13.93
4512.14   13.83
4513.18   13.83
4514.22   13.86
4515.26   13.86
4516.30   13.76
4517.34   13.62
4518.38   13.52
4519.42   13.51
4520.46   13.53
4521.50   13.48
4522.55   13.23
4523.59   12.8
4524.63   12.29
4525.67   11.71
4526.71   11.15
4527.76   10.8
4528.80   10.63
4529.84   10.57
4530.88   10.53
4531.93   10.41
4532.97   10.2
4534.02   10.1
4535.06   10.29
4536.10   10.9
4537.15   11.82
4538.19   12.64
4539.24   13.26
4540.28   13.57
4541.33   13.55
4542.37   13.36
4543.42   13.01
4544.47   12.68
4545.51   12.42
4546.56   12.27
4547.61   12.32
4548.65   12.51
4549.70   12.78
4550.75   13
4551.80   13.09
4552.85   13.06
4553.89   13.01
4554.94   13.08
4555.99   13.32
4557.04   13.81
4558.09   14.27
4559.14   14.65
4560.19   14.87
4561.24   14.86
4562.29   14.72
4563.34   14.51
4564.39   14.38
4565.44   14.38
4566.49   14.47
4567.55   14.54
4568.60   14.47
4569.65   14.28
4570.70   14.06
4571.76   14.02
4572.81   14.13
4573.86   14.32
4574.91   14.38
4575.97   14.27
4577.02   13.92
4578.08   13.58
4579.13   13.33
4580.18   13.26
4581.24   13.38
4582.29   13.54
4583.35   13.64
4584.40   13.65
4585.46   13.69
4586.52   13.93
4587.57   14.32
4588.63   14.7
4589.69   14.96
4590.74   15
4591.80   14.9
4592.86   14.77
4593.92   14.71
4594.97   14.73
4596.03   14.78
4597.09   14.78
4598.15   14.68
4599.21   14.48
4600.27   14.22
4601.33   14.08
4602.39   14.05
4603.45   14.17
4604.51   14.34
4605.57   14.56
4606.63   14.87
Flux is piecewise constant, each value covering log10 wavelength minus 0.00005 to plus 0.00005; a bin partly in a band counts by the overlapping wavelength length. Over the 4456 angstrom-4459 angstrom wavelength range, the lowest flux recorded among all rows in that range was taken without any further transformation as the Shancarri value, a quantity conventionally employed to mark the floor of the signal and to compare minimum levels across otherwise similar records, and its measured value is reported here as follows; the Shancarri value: 8.157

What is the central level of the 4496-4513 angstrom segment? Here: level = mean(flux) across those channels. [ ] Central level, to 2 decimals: 13.73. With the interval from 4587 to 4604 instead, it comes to 14.58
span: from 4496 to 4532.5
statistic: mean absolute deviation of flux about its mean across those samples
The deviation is 1.0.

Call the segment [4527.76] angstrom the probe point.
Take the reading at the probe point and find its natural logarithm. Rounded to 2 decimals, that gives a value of 2.38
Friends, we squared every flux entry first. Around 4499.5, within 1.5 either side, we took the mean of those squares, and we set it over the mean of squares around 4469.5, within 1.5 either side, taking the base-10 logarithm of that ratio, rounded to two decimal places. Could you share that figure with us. 0.09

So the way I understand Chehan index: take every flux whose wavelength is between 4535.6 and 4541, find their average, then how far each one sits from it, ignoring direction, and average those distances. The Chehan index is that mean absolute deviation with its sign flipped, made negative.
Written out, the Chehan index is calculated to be -0.9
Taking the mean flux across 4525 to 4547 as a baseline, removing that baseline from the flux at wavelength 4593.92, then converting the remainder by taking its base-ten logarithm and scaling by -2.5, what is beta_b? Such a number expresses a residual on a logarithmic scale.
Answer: -1.2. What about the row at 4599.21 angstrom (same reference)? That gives -1.1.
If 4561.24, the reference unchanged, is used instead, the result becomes -1.2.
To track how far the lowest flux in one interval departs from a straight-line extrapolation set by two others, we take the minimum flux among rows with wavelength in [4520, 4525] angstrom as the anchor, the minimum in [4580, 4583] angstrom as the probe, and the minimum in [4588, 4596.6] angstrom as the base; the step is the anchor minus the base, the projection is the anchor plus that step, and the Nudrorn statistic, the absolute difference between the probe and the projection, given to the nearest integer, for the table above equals 3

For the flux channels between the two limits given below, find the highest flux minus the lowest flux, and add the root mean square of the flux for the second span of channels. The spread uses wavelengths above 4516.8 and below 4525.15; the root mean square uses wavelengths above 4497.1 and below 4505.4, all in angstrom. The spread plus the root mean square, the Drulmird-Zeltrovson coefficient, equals 14.9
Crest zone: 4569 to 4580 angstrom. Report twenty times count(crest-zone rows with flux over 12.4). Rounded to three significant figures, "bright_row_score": 200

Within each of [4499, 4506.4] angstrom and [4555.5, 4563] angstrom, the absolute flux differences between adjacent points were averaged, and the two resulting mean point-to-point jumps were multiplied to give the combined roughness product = 0.053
